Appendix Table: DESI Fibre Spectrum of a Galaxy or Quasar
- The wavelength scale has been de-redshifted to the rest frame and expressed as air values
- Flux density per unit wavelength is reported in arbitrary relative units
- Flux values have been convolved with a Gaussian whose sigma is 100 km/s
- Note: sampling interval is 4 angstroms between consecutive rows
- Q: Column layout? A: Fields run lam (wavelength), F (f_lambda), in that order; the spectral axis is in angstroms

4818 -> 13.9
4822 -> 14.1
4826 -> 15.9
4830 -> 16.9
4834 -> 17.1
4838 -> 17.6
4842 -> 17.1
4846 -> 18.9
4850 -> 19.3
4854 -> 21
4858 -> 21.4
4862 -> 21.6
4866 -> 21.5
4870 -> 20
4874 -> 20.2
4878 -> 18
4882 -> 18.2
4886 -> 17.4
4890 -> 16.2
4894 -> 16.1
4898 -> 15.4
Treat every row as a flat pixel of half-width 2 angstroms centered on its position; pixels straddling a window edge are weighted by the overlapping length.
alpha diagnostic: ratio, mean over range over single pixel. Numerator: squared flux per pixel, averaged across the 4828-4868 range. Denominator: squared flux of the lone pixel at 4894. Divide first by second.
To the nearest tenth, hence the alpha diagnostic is 1.4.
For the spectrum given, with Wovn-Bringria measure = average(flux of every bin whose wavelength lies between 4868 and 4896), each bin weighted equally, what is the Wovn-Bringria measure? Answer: 18.0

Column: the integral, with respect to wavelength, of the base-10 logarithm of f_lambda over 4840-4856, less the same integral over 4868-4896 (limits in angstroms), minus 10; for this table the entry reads -25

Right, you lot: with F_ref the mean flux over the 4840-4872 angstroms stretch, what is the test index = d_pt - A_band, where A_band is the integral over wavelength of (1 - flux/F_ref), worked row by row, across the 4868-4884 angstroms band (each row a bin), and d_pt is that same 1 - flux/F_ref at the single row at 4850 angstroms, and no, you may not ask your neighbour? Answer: -0.8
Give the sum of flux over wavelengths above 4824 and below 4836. 49.9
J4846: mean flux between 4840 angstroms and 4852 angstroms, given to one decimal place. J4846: 18.4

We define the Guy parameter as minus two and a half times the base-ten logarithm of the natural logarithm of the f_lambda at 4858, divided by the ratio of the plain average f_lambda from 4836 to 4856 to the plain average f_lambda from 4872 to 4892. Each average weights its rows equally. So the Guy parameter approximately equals -1.17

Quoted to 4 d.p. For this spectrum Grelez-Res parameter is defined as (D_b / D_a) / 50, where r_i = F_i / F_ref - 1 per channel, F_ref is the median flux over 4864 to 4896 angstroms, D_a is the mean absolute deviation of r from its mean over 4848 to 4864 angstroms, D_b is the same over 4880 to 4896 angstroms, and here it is 0.0216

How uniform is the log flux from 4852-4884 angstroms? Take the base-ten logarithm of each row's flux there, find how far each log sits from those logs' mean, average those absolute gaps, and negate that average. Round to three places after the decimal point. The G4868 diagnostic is -0.025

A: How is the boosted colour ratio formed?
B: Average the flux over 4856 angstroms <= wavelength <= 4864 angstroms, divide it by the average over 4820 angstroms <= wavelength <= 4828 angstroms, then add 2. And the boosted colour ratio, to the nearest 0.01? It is 3.43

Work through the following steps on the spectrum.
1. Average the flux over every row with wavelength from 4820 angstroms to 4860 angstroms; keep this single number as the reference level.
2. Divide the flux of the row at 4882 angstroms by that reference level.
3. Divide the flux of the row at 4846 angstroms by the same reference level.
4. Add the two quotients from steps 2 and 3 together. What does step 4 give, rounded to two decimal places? 2.07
